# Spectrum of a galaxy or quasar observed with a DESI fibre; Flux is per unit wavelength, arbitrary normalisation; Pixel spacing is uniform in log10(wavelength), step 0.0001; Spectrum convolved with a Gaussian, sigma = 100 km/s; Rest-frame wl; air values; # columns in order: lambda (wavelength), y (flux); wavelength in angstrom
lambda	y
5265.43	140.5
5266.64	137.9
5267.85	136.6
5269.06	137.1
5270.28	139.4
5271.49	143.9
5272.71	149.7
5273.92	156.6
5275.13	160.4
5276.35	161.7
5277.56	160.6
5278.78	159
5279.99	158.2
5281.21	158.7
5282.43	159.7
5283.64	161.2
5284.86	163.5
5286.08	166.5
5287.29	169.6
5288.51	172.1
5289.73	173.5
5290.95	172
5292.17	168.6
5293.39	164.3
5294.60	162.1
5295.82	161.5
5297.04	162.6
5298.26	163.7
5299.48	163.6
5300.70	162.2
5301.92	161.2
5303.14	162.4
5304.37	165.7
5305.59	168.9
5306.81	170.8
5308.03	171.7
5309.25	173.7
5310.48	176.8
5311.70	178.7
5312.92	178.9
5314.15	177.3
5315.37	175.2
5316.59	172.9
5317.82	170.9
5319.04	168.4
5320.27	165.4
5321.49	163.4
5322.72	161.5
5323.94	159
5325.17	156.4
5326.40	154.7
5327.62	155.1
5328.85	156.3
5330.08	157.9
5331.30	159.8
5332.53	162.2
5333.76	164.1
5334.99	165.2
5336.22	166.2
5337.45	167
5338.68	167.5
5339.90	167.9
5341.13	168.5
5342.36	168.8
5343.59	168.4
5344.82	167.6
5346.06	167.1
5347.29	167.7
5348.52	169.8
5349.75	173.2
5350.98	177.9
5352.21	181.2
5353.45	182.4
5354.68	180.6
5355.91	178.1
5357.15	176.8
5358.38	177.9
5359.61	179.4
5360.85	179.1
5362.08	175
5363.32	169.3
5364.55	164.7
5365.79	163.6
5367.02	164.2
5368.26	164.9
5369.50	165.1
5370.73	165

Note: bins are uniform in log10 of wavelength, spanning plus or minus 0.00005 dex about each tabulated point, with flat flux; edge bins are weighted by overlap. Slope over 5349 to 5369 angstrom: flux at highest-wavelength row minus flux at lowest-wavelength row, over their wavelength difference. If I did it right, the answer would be -0.4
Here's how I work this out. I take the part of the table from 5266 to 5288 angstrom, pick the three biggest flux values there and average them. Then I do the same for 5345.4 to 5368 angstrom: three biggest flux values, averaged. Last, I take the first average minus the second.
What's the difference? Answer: -15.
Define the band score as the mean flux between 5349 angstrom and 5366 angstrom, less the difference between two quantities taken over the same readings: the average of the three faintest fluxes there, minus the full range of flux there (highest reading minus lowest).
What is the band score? 29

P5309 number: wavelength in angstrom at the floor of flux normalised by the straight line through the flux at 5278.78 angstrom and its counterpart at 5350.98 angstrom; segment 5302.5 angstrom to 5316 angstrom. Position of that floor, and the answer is 5303.14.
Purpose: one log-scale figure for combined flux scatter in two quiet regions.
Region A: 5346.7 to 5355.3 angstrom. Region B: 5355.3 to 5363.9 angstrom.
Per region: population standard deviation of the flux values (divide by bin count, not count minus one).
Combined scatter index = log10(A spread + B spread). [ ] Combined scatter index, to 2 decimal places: 0.94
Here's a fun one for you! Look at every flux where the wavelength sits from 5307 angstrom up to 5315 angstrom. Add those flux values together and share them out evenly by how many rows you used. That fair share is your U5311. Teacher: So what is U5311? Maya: 176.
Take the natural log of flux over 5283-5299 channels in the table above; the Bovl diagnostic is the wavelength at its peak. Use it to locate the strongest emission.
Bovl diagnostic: 5289.73 angstrom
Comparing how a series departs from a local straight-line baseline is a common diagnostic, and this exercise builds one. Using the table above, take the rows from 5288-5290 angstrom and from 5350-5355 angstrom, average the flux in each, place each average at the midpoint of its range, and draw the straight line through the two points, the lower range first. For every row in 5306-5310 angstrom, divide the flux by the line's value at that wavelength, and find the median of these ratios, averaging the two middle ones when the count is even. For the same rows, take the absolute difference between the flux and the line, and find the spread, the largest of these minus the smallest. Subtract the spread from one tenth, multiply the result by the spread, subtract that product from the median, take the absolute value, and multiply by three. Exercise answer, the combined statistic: 23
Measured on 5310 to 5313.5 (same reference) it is 12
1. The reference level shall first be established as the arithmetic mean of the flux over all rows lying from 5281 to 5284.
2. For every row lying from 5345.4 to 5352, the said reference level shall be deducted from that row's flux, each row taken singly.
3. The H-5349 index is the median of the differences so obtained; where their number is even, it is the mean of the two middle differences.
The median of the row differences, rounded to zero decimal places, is 10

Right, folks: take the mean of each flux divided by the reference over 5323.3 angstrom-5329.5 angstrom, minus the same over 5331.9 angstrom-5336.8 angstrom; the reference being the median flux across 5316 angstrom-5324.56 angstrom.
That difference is -0.05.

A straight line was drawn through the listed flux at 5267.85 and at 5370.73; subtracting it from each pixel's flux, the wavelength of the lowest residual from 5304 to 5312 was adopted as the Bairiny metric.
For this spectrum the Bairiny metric 5304.37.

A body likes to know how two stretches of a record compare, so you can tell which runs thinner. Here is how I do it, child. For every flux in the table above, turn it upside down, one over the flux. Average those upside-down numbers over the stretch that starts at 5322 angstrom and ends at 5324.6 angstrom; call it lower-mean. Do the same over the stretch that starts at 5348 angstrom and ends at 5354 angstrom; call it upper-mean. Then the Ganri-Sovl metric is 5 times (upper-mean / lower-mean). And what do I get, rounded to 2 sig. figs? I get 4.5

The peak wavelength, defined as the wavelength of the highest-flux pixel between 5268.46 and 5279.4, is 5276.35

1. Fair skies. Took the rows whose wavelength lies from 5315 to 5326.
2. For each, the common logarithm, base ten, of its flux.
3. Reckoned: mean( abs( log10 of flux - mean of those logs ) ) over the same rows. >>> 0.014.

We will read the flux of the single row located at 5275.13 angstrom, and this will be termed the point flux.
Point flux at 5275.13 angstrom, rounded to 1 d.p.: 160.4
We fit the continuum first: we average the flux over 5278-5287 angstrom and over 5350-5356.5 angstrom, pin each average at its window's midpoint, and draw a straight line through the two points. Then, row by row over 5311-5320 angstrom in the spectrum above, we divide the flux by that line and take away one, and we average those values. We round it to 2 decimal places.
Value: 0.03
